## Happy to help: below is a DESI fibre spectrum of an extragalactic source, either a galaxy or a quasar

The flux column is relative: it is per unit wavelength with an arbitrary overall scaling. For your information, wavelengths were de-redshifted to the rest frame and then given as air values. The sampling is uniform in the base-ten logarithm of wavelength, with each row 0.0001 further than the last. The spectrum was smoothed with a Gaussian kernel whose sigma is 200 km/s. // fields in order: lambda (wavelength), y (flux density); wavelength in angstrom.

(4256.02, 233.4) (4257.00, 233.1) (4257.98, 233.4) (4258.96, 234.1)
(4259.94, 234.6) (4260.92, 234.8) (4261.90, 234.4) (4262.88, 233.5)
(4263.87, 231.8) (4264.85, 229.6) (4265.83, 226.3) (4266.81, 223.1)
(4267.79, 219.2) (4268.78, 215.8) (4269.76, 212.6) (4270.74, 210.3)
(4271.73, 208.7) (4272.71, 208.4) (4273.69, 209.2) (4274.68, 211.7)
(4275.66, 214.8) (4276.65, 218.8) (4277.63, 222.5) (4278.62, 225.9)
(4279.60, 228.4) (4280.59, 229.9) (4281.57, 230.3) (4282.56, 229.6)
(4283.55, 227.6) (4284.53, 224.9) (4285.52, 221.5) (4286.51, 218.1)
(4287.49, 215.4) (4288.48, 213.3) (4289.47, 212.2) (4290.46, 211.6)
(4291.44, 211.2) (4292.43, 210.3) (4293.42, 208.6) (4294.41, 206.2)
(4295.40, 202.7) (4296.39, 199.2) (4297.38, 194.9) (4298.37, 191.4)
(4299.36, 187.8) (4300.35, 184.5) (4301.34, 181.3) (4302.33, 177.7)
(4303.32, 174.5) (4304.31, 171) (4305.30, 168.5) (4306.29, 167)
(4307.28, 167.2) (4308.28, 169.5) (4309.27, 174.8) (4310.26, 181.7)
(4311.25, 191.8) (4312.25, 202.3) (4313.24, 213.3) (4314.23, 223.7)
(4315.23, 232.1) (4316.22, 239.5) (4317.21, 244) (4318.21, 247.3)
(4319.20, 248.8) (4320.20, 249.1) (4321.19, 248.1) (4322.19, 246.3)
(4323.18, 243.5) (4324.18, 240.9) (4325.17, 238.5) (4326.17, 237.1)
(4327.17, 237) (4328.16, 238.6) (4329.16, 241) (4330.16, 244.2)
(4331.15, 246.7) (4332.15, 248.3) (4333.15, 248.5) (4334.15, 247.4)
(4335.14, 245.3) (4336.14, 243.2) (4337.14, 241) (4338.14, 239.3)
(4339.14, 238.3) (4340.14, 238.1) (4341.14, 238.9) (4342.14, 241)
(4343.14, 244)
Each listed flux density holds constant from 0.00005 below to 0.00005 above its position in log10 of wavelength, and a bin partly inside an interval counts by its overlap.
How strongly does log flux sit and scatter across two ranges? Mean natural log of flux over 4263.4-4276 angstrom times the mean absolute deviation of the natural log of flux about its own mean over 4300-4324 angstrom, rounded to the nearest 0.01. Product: 0.80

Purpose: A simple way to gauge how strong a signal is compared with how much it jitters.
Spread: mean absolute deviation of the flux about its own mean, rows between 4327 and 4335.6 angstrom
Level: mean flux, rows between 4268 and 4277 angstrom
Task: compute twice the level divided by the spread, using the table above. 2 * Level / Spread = 121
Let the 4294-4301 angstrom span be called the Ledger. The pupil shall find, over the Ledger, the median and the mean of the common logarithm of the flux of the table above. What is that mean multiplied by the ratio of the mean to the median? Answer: 2.29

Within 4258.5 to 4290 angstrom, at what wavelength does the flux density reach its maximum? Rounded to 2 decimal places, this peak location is 4260.92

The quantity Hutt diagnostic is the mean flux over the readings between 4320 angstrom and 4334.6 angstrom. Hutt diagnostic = 244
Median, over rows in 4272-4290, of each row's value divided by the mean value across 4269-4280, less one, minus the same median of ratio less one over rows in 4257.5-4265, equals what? -0.06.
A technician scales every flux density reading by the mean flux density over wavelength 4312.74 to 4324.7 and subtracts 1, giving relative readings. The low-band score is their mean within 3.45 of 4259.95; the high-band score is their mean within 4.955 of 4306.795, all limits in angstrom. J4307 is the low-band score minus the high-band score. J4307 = 0.25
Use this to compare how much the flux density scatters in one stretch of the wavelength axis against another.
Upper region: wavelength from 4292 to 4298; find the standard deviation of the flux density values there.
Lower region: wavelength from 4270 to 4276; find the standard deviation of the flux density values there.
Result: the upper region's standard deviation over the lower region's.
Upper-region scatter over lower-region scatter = 2.43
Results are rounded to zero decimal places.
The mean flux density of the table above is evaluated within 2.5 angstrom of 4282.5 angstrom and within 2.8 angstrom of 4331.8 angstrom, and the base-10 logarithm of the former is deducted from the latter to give 244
